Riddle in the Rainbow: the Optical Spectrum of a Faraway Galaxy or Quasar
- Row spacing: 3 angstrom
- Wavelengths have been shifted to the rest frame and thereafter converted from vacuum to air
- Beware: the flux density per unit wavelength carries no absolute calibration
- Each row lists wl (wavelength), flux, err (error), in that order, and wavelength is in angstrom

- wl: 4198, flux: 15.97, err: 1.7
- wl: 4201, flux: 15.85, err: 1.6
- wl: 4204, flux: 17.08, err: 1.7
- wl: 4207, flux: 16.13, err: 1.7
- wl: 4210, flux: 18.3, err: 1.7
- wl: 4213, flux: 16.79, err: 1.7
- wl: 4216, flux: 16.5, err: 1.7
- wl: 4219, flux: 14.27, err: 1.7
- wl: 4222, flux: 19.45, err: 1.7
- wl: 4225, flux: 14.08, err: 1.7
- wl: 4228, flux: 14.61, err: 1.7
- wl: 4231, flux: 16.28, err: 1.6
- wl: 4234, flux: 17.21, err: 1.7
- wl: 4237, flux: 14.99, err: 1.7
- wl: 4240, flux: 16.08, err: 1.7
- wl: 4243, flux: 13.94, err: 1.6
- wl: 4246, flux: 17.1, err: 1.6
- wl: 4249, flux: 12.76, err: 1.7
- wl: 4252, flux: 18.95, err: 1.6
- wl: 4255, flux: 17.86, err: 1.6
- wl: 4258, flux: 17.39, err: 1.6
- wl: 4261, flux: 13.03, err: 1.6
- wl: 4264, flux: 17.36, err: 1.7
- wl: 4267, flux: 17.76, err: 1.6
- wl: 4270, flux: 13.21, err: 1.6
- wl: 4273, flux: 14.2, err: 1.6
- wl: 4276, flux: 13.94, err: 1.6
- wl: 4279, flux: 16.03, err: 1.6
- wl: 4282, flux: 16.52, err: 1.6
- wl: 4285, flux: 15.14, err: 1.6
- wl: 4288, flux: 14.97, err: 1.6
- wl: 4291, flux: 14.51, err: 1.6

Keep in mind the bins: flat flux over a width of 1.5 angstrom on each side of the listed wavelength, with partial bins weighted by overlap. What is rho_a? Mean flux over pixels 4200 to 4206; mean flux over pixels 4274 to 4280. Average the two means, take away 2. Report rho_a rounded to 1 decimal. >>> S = 13.7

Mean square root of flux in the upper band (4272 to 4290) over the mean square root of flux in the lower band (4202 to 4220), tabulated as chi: 0.96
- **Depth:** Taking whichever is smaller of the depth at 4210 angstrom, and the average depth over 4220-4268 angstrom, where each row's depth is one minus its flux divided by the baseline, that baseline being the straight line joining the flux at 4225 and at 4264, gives -0.43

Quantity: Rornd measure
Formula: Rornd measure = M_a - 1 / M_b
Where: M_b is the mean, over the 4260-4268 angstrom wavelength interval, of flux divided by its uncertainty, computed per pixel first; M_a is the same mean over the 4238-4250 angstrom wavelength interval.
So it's 9.0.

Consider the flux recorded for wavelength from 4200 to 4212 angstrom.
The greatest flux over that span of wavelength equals 18.3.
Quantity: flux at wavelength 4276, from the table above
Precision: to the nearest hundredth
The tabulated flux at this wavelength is 13.94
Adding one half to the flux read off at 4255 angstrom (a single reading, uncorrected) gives 18.4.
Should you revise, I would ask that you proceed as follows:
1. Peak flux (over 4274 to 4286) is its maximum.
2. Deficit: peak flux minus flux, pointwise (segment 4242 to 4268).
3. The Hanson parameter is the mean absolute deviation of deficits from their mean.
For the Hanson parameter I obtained 2.00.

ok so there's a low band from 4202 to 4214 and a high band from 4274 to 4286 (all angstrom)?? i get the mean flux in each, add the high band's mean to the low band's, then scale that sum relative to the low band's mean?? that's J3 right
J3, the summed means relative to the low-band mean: 1.90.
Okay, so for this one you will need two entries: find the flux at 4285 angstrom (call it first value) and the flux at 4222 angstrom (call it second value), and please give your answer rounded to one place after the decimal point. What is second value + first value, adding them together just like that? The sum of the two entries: 34.6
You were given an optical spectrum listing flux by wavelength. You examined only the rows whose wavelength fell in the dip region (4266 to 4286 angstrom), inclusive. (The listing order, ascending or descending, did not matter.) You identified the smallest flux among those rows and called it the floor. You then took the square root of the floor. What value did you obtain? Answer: 3.63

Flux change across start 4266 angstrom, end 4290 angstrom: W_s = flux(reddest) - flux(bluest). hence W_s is -2.8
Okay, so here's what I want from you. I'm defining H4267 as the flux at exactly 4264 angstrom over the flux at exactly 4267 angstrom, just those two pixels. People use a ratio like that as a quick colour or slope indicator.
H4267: 0.98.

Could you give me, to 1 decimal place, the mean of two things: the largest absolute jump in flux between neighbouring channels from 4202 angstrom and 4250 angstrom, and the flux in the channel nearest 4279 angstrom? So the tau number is 10.7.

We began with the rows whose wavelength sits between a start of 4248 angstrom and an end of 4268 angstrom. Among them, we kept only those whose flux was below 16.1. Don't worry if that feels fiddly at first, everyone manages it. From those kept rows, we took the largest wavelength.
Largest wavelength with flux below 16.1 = 4261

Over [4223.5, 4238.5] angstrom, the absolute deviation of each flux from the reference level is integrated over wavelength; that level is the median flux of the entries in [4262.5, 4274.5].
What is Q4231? 17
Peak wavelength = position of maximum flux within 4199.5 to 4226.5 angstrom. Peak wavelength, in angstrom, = 4222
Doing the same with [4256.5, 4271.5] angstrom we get 4267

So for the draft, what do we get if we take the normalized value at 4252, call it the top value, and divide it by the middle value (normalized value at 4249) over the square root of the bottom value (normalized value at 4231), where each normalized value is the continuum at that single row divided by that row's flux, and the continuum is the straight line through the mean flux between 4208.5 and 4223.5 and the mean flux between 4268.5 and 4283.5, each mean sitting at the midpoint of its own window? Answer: 0.67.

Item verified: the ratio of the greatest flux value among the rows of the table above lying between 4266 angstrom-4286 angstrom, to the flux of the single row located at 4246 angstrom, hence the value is 1.04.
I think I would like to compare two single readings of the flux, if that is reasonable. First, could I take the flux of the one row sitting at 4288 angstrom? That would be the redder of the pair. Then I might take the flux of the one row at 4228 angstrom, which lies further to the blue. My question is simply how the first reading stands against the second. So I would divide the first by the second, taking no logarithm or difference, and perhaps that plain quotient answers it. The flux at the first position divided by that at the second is 1.02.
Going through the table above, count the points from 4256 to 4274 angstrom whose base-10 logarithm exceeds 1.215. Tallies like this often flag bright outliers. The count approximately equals 3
